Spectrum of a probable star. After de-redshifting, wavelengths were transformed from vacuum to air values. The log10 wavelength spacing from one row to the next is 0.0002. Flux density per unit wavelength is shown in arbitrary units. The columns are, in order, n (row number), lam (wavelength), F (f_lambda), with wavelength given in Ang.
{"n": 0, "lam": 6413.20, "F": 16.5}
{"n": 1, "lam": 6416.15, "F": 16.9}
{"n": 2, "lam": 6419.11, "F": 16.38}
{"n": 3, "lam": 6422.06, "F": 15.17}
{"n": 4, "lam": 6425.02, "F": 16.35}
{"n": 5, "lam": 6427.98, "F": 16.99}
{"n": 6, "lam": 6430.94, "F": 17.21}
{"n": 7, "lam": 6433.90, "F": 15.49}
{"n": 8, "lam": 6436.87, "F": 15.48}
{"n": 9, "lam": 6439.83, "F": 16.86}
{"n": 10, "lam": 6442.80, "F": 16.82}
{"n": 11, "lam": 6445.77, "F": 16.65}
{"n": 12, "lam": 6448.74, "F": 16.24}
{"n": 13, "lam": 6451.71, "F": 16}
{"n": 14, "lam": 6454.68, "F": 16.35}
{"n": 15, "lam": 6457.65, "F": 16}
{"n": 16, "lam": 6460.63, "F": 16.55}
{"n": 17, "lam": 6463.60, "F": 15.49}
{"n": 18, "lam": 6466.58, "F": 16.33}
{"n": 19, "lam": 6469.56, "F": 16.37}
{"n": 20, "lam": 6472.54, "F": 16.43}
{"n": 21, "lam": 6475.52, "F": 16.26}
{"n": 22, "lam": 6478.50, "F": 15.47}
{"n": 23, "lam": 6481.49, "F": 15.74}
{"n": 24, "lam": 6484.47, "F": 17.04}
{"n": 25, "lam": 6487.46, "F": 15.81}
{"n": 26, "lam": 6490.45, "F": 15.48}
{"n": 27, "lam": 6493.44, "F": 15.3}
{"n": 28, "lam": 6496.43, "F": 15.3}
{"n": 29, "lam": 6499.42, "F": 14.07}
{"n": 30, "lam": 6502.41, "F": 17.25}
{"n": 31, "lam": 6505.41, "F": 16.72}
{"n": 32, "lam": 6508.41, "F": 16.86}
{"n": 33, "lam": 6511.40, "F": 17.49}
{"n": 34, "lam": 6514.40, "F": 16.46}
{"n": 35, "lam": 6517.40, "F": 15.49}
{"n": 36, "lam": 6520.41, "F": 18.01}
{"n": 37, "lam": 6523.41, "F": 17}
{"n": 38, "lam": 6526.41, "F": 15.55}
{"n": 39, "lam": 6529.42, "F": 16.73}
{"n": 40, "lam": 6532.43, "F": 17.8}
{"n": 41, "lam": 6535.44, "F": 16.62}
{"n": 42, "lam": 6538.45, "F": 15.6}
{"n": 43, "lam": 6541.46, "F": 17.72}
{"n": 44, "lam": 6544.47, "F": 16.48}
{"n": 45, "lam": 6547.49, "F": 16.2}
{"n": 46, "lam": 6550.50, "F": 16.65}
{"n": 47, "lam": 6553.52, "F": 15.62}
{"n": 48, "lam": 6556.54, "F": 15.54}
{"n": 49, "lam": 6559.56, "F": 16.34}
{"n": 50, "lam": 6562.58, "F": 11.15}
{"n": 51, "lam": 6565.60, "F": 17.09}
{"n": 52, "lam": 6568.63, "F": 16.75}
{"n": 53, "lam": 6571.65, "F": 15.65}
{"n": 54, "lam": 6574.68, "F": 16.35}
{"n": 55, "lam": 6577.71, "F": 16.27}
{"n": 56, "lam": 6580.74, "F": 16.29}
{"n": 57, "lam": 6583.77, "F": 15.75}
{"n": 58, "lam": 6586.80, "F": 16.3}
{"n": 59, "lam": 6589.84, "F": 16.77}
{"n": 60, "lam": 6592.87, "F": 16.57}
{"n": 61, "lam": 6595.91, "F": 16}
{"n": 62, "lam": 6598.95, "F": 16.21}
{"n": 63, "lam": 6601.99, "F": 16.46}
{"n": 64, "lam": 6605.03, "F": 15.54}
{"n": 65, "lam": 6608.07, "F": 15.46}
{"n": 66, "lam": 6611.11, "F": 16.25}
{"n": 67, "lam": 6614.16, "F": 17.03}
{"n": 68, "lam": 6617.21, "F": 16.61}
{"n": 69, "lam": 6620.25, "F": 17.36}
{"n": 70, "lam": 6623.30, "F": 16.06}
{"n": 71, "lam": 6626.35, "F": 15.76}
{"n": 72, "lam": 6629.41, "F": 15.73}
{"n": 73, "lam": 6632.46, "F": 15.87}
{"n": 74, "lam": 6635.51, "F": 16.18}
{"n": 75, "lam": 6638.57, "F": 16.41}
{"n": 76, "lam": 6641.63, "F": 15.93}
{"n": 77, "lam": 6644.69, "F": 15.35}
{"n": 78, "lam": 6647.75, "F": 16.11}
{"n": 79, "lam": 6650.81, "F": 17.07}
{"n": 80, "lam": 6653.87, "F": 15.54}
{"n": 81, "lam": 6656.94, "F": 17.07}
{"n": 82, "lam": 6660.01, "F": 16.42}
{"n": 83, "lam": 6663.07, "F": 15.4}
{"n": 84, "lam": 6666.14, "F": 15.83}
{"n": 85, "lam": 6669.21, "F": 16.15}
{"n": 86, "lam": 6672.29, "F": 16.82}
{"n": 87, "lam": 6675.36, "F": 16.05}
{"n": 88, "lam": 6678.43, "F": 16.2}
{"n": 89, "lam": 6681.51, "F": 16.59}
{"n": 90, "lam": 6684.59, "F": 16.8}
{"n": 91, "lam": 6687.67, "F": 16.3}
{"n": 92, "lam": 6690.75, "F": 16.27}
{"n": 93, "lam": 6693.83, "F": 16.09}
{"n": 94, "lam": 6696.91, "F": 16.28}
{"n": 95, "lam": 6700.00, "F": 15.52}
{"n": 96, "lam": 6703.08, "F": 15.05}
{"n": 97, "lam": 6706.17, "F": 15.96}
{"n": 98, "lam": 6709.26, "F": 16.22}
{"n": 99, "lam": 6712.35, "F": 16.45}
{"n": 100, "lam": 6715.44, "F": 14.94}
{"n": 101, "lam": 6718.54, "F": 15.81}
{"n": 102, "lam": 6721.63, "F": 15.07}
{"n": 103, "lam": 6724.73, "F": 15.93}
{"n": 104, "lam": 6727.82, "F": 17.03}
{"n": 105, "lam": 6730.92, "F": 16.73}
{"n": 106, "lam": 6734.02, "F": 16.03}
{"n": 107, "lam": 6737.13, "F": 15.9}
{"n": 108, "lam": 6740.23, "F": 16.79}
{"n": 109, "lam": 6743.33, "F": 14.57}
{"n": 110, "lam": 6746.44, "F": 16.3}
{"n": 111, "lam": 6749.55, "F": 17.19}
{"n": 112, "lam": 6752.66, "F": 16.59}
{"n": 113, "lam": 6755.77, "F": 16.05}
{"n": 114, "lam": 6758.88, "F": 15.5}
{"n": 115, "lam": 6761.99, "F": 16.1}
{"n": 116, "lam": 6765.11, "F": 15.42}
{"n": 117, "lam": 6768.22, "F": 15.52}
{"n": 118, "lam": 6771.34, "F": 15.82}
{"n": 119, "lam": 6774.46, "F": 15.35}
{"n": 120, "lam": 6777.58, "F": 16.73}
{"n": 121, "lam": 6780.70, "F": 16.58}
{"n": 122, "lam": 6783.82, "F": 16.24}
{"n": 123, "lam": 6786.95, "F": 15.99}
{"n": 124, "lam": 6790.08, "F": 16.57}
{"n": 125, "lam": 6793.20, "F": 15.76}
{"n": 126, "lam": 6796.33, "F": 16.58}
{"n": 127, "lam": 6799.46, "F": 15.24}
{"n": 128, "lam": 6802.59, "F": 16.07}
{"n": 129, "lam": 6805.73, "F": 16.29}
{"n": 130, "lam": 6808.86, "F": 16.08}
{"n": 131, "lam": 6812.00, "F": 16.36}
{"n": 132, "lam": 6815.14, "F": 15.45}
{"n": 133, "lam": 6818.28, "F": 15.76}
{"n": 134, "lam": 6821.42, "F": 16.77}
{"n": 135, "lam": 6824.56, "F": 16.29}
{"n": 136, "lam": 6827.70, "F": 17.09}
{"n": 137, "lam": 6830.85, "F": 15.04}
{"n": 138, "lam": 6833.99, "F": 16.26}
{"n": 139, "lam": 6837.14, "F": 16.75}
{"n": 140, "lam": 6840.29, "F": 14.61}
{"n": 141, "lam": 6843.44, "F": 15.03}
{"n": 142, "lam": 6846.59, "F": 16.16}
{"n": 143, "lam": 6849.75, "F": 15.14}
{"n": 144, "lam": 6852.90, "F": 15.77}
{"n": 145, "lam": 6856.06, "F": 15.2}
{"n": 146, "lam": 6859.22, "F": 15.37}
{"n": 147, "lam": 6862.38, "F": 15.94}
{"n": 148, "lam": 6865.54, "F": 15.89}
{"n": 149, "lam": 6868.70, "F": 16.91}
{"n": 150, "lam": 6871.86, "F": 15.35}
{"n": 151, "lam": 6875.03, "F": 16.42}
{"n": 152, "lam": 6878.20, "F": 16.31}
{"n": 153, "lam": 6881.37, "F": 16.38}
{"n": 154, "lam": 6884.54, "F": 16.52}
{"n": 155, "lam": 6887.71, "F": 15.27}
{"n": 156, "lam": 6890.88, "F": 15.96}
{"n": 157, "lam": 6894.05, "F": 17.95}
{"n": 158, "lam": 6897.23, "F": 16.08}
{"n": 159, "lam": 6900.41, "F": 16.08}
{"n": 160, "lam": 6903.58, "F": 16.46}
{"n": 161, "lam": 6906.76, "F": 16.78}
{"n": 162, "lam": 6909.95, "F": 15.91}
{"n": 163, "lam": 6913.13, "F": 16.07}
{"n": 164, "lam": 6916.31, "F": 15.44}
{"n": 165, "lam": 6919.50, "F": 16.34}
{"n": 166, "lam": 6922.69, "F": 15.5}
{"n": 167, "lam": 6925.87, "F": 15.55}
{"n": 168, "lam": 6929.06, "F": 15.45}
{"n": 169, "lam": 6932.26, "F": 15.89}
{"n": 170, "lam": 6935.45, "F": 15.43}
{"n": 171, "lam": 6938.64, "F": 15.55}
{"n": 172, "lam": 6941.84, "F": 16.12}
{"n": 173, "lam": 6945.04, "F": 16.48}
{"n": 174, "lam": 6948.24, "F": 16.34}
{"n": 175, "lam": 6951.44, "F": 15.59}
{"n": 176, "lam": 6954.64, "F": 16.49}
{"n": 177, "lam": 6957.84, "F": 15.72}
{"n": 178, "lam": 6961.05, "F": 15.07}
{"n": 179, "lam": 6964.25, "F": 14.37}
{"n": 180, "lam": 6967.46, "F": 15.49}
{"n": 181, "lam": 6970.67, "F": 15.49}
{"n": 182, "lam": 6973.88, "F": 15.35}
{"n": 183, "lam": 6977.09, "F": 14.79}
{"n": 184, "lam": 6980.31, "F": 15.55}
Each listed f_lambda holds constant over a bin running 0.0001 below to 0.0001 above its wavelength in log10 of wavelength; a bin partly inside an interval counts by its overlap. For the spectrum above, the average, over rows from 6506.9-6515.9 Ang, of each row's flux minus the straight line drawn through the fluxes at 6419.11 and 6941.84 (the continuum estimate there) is 0.60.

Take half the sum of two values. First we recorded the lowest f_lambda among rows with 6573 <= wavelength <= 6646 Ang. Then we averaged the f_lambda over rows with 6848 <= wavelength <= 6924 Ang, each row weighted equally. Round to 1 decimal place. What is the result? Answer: 15.7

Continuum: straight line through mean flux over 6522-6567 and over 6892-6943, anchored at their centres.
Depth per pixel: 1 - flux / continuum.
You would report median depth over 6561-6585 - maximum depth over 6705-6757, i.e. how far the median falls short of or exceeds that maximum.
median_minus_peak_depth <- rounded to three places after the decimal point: -0.104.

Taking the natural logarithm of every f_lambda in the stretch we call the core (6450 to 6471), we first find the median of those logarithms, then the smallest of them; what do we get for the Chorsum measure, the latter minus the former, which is -0.053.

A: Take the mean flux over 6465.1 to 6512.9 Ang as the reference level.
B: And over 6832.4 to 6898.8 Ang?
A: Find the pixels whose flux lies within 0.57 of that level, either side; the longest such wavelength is 6897.23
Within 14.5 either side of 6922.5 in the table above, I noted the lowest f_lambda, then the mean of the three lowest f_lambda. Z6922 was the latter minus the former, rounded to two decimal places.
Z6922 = 0.01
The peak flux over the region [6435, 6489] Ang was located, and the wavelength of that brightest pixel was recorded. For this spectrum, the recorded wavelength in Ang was 6484.47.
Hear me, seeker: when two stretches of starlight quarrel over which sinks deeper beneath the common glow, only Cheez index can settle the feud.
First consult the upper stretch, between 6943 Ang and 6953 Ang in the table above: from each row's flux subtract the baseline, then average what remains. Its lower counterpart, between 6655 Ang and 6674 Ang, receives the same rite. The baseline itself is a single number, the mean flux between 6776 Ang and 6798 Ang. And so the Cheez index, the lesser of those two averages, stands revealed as -0.21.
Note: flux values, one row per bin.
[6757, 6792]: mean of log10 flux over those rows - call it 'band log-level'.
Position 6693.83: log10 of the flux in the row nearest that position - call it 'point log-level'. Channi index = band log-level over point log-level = 1.00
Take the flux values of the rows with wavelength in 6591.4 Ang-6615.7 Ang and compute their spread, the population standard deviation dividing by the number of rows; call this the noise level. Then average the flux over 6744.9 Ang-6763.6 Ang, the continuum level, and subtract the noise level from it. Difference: 15.8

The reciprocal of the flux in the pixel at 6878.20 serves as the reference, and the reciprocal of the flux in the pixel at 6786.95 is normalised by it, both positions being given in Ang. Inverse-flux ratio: 1.02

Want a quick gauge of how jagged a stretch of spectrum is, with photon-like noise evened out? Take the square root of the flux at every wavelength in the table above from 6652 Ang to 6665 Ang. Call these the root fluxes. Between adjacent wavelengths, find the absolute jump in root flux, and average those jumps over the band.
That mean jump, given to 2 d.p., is 0.13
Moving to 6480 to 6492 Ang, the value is 0.12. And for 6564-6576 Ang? 0.09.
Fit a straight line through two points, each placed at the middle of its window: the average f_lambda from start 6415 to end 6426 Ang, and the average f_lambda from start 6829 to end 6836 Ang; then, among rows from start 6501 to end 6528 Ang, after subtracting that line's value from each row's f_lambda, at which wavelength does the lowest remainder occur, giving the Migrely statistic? 6517.40 Ang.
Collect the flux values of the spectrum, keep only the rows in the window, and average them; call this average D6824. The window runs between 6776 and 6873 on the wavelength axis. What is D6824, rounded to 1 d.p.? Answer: 16.0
